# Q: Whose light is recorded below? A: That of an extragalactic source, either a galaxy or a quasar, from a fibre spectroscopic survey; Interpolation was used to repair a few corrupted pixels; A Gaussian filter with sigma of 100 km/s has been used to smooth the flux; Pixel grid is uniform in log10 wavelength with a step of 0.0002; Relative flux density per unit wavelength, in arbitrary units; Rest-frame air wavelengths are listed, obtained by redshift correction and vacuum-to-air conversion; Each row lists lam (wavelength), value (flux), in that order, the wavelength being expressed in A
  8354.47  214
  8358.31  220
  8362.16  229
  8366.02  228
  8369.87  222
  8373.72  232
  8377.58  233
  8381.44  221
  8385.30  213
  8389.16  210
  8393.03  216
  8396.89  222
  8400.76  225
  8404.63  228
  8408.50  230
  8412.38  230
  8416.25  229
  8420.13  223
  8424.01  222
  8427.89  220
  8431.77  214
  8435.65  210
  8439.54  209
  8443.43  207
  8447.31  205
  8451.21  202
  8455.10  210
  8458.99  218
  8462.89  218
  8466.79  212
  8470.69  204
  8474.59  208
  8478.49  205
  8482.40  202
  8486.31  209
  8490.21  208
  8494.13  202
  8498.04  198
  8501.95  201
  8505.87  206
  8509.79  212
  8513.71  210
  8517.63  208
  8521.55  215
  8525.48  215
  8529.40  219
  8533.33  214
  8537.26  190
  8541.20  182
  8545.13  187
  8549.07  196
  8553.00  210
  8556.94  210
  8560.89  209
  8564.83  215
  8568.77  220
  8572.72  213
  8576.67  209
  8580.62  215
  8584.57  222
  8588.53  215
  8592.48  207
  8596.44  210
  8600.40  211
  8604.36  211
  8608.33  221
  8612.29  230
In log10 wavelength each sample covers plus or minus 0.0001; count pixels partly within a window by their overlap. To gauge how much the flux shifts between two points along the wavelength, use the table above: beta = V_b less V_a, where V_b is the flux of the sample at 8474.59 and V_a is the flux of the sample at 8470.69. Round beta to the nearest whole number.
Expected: 4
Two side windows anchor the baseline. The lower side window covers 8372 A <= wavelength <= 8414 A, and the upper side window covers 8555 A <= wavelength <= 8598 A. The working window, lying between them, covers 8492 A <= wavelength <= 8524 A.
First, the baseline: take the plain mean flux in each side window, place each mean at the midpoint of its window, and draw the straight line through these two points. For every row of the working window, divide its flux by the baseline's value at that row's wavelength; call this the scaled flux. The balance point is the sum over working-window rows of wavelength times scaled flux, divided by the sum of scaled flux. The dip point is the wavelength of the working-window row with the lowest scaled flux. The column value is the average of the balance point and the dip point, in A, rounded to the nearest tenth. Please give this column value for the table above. 8503.1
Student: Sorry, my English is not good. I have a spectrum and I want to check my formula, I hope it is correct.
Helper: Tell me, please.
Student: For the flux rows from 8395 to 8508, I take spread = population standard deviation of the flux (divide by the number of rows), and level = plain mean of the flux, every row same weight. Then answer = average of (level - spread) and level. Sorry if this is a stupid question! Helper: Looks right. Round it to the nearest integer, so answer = 208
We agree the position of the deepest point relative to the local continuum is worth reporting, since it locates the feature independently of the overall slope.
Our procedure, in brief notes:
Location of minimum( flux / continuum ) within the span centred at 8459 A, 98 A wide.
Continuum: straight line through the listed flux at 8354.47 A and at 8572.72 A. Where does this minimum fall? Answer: 8498.04 A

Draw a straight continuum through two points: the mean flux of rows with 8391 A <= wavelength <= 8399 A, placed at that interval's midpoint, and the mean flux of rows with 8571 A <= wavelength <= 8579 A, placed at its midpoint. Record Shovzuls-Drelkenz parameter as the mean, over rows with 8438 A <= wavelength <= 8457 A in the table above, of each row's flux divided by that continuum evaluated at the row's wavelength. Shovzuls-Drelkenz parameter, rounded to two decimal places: 0.95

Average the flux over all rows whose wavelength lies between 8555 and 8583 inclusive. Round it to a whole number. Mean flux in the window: 213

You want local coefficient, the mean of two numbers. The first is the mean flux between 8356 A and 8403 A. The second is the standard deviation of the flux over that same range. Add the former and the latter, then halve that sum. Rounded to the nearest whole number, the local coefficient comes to 115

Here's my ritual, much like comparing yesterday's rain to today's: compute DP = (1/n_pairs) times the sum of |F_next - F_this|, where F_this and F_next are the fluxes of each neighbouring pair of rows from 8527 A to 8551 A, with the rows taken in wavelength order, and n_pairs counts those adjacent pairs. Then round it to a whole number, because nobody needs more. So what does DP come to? 10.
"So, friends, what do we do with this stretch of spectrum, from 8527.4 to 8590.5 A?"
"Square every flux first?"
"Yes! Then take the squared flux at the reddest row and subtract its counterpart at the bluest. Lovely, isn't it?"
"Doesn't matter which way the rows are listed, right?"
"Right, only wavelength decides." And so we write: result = -1736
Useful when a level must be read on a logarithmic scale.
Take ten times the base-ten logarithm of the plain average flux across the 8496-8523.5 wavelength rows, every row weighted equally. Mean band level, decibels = 23.16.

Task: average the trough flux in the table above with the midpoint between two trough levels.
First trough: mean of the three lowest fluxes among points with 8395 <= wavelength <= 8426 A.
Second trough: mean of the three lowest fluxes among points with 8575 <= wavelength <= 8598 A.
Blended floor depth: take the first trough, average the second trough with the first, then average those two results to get 219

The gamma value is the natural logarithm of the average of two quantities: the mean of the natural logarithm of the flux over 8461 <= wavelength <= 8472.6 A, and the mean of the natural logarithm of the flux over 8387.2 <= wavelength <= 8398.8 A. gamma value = 1.68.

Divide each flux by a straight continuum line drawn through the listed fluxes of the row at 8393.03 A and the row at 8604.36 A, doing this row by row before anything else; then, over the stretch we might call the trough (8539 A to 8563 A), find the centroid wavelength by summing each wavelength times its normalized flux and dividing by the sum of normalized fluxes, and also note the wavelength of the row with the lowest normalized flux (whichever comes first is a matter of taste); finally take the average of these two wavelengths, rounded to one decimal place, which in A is 8546.3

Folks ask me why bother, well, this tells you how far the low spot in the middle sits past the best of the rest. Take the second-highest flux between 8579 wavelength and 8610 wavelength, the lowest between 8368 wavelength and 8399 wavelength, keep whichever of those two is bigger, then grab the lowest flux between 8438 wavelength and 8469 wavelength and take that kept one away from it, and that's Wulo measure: -19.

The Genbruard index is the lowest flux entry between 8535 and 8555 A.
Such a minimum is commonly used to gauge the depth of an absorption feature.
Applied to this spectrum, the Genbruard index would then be 182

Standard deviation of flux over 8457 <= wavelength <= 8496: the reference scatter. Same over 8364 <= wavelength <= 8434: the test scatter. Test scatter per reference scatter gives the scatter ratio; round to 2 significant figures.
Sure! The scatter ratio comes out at 1.2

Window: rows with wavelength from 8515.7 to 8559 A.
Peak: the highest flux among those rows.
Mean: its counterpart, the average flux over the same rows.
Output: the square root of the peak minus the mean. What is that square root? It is 3.85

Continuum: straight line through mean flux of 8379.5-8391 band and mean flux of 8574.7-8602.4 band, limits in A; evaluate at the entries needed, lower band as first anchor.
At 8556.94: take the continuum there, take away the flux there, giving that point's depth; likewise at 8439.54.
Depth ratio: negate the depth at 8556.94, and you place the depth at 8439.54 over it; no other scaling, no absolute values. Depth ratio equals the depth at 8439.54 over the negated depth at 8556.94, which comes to -1.7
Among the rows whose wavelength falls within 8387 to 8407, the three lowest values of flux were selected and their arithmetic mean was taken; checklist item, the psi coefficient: 216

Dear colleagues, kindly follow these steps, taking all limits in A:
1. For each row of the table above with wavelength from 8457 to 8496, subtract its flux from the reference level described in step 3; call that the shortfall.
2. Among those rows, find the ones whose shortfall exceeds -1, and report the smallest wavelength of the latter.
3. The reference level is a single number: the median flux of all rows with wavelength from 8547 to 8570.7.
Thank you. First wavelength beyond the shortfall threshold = 8470.69 A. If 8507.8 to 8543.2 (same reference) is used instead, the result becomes 8513.71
